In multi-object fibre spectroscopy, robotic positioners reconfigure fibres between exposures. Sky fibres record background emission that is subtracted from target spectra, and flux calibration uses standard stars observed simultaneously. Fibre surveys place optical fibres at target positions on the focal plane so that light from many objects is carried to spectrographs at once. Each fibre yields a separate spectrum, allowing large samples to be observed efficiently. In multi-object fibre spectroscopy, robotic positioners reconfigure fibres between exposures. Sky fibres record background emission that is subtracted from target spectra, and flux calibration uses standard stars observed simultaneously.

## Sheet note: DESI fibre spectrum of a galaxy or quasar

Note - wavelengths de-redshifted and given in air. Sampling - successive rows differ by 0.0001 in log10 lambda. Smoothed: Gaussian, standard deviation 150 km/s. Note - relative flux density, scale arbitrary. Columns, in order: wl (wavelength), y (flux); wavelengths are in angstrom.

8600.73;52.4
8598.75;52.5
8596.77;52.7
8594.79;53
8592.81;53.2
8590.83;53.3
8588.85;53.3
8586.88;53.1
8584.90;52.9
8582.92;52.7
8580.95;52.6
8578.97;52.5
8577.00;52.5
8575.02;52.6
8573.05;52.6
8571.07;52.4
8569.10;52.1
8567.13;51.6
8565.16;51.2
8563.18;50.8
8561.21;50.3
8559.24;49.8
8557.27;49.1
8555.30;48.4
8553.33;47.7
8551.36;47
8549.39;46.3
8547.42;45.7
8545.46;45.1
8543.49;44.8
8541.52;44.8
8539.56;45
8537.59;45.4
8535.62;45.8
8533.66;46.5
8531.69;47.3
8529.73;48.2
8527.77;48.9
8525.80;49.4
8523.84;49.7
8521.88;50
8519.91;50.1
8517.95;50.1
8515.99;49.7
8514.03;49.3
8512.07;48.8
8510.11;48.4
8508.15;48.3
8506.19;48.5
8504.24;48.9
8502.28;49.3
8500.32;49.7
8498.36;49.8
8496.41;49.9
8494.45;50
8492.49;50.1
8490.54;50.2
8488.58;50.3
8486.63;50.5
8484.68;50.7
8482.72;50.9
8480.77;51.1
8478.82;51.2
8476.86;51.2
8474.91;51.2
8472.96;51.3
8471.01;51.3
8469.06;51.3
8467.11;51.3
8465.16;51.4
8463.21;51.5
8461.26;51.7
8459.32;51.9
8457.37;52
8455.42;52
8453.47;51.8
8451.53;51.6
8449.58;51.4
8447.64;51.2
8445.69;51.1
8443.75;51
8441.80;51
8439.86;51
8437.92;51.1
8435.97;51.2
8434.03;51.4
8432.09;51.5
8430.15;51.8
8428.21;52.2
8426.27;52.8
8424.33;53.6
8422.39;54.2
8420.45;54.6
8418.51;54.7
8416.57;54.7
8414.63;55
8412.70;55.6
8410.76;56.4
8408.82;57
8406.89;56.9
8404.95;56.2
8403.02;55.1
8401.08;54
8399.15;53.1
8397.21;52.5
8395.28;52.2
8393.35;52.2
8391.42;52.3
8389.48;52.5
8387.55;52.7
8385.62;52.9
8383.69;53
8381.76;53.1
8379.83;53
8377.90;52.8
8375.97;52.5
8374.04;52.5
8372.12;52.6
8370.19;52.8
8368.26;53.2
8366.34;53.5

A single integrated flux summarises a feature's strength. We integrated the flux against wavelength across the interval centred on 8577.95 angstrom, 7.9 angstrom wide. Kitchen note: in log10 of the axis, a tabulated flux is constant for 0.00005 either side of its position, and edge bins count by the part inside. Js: 415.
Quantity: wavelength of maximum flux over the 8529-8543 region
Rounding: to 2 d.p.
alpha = 8529.73 angstrom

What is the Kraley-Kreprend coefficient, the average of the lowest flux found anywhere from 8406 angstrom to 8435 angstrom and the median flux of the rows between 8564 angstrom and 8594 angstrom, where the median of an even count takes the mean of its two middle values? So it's 52.0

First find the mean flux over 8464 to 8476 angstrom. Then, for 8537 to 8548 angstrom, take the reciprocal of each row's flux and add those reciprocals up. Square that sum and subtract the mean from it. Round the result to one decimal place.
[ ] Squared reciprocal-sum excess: -51.3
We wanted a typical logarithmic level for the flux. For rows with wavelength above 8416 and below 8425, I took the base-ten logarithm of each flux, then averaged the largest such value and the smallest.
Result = 1.73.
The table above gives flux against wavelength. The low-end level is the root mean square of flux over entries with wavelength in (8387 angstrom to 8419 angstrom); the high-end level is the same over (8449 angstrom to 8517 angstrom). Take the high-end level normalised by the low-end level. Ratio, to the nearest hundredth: 0.93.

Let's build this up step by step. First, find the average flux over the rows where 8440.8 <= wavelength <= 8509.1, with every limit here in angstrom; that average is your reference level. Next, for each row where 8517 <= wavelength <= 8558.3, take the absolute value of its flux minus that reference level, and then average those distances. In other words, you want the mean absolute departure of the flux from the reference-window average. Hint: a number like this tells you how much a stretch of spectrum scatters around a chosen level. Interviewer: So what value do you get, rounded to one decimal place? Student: 3.4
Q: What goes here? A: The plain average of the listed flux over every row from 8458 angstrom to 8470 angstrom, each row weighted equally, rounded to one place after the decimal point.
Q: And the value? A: 51.5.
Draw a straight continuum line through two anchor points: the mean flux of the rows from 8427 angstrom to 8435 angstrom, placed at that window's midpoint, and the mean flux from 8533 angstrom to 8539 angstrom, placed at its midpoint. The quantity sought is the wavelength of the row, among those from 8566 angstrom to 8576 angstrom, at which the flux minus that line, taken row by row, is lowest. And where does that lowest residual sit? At 8567.13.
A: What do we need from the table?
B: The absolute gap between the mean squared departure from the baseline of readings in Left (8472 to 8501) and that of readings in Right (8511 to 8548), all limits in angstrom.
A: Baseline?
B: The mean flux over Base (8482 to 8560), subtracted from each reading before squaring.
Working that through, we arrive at 0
